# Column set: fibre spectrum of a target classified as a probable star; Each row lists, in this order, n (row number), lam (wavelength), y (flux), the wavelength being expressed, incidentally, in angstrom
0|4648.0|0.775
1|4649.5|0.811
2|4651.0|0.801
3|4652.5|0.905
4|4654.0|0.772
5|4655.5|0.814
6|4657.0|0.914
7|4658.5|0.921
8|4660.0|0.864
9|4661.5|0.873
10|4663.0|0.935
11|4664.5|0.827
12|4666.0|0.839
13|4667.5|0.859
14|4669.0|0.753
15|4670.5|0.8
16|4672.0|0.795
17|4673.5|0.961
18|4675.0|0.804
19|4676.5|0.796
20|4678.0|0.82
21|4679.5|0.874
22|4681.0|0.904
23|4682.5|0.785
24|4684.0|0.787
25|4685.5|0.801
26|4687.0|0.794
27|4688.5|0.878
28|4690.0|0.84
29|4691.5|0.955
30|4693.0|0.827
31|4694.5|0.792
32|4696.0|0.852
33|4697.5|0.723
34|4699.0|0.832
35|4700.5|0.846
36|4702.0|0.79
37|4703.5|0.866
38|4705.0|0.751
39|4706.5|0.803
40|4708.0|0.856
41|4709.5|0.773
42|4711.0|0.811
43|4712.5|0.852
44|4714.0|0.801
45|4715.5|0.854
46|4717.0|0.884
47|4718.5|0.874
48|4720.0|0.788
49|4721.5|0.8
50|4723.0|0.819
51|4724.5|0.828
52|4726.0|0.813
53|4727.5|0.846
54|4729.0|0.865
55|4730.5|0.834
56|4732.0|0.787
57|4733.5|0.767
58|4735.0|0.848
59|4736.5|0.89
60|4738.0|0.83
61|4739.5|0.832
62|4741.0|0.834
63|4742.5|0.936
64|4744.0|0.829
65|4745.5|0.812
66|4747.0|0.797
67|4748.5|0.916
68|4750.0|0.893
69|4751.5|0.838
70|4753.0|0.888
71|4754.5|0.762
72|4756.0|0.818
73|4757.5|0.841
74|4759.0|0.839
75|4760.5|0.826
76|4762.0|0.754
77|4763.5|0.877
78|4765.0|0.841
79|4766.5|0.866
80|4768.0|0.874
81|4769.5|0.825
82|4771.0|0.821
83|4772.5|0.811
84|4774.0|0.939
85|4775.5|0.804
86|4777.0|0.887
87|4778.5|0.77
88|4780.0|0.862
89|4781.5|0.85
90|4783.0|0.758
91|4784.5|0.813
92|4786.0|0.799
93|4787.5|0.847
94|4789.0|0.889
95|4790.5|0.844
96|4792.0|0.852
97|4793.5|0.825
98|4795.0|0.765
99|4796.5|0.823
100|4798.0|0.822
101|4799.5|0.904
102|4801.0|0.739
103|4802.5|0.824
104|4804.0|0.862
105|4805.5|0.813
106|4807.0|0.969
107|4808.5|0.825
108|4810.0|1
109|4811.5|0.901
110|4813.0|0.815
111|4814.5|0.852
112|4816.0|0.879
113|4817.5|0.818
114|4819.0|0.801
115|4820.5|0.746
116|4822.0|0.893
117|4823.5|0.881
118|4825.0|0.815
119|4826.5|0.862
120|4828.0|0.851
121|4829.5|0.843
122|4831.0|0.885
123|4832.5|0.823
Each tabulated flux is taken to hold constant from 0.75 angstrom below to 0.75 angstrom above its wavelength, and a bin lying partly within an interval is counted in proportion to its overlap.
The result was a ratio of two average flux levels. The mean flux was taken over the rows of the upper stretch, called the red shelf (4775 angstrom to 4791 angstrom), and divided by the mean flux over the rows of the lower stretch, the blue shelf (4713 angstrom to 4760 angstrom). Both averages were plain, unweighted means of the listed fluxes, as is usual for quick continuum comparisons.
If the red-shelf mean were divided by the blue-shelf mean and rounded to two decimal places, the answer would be 0.99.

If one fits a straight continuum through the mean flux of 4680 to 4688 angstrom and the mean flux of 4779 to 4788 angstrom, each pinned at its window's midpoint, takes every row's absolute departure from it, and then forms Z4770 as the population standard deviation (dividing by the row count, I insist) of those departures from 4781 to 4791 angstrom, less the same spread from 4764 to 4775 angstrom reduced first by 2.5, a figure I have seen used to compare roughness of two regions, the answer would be 2.482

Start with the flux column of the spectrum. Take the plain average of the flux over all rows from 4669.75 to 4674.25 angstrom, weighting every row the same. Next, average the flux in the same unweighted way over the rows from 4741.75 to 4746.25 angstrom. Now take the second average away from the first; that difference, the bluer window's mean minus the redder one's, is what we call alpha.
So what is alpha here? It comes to -0.01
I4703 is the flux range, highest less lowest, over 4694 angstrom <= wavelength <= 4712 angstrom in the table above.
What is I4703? 0.143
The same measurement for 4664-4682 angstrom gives 0.208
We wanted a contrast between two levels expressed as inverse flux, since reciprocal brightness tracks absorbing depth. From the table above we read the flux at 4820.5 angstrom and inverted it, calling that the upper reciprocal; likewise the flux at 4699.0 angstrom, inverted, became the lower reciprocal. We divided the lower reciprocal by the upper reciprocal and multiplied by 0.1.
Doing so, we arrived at 0.090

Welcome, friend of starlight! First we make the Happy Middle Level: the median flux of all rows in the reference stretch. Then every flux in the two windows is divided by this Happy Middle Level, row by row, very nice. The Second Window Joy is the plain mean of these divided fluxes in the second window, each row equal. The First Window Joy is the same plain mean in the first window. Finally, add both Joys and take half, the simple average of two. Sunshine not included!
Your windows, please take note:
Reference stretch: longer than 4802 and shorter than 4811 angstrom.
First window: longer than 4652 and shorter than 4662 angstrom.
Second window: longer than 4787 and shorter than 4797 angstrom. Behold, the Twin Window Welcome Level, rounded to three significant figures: 1.01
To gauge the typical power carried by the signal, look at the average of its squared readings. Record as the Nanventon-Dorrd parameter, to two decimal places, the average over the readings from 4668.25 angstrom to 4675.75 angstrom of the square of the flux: 0.68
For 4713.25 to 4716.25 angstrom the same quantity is 0.69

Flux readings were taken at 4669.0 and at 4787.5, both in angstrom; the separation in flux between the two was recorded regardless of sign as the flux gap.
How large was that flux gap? 0.094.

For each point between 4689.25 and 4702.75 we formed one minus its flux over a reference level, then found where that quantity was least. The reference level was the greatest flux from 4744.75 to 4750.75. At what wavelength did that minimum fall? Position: 4691.5 angstrom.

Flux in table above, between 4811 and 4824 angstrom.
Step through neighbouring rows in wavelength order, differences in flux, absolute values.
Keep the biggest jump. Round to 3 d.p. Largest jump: 0.147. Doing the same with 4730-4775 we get 0.128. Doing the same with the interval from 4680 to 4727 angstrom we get 0.129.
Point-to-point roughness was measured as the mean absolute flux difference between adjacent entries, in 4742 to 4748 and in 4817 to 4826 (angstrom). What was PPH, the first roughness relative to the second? 0.78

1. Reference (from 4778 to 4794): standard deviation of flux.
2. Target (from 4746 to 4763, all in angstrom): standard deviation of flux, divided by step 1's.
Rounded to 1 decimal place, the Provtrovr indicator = 1.3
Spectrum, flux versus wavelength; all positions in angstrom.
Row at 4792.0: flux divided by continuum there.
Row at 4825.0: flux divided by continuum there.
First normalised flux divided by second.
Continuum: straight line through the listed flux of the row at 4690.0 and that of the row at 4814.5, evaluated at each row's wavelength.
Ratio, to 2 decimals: 1.05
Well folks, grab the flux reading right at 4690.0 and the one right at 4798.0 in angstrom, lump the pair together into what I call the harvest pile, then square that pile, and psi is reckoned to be 2.76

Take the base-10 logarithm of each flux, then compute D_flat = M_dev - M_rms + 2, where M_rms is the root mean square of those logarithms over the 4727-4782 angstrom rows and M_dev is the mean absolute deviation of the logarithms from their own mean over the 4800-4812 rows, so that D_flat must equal 1.95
